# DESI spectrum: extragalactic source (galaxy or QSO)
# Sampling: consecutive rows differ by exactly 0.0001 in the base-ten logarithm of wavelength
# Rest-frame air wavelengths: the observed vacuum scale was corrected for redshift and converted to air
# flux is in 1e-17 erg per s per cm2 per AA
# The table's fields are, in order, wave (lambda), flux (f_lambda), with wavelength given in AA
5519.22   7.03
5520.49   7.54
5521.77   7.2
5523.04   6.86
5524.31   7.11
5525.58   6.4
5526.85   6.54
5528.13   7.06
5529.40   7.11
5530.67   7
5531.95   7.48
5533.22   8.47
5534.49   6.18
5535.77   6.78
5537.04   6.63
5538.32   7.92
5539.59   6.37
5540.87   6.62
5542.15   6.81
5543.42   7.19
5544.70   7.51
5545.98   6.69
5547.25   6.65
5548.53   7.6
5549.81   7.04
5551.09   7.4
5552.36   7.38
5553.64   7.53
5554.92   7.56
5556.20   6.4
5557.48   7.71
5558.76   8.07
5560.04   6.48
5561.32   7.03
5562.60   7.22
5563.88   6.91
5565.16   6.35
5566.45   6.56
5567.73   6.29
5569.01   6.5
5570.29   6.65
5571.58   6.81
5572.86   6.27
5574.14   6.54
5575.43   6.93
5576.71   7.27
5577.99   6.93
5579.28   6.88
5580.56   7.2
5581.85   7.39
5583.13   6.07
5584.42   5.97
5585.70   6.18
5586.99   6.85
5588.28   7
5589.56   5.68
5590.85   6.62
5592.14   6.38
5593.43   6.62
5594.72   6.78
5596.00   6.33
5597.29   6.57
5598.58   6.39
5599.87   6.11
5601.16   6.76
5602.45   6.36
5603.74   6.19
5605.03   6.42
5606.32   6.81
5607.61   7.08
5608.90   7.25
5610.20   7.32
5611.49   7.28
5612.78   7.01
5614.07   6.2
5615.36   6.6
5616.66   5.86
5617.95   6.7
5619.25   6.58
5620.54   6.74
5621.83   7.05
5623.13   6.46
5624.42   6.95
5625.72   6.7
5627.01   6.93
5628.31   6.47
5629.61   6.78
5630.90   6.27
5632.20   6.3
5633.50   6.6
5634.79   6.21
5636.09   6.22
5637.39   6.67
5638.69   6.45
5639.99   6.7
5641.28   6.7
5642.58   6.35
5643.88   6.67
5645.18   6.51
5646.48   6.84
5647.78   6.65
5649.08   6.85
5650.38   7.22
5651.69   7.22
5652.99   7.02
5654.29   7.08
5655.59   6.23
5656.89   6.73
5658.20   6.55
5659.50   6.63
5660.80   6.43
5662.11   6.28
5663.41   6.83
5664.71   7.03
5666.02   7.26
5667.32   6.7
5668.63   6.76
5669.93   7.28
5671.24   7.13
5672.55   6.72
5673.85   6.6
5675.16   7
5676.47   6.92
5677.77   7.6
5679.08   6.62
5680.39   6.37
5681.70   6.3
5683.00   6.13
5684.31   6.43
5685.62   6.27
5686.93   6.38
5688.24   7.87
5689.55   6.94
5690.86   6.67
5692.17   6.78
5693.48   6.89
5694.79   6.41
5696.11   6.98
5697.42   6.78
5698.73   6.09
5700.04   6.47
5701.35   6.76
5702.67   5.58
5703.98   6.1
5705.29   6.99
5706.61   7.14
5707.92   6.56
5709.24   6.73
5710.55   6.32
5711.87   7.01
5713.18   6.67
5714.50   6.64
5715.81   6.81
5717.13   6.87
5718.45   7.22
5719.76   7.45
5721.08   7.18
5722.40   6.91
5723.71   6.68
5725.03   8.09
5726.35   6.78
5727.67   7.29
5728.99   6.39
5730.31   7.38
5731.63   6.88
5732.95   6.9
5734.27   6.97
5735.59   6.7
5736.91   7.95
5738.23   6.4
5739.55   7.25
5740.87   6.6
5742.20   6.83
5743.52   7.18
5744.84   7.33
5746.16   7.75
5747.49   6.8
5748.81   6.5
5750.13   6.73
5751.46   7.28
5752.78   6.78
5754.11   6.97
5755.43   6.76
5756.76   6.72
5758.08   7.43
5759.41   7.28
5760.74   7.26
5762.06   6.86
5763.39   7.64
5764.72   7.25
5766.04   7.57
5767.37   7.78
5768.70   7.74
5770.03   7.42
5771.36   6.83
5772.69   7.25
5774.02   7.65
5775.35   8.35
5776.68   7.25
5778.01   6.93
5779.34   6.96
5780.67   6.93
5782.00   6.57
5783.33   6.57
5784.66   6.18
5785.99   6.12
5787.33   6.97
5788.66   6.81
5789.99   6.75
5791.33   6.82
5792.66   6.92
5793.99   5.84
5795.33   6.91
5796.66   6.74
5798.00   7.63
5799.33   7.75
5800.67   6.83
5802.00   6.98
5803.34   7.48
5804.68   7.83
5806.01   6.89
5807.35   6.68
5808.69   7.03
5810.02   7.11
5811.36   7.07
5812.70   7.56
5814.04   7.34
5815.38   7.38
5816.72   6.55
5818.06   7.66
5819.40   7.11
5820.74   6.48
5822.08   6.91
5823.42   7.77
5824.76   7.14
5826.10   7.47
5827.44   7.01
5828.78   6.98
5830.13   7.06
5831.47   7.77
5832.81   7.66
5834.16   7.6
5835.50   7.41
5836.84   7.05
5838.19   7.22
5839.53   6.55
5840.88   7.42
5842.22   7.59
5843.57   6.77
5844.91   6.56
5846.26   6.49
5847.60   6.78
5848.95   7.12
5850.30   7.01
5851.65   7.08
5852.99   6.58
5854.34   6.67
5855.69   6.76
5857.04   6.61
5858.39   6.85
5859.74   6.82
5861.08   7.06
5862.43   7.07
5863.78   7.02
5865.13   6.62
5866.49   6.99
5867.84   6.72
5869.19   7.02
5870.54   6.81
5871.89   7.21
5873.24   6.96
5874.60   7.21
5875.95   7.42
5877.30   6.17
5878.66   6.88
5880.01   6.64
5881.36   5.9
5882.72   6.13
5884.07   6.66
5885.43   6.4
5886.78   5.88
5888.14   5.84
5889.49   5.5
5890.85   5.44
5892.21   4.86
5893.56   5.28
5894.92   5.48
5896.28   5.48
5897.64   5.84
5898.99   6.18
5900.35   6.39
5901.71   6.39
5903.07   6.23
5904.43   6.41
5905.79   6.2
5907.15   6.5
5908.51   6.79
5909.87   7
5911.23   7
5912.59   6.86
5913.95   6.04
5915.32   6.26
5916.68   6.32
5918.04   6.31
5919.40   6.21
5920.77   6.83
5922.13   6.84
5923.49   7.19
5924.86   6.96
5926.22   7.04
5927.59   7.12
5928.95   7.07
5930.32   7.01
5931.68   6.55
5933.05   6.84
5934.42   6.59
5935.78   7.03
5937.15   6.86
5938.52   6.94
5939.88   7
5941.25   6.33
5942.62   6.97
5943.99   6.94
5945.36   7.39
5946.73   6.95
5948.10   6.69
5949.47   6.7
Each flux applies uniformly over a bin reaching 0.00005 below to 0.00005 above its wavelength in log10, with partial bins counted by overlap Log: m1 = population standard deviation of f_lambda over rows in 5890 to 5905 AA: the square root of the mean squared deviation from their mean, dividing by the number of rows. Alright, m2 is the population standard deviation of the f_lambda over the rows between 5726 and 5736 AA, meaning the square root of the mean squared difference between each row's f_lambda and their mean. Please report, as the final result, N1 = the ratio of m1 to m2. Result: 1.7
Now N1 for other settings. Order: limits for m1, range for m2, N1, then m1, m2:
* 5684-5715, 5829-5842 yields 1.2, 0.43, 0.36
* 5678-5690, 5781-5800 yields 1.0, 0.50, 0.50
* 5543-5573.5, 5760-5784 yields 1.1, 0.51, 0.45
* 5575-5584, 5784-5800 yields 0.8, 0.40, 0.53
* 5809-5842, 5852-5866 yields 2.0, 0.36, 0.18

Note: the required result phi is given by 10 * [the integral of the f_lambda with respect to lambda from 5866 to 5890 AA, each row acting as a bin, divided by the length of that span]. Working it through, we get 66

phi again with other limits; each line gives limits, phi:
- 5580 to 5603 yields 65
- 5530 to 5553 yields 71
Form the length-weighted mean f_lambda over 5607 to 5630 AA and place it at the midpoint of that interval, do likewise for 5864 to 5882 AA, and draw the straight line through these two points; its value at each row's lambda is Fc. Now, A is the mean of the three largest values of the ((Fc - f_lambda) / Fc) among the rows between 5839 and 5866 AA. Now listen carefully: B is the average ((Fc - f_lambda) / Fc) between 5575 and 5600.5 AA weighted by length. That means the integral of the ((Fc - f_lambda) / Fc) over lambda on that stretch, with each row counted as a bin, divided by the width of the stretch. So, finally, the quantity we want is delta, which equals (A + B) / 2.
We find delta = 0.03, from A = 0.04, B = 0.02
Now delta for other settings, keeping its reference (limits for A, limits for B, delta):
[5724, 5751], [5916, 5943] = 0.03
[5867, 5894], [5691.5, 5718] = 0.13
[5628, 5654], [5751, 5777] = 0.00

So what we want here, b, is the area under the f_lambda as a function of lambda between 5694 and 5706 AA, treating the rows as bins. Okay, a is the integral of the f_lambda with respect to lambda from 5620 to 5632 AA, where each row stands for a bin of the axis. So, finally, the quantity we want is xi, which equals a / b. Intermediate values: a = 80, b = 78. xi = 1.03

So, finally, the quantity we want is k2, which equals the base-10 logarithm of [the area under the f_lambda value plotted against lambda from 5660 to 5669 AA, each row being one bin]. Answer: 1.78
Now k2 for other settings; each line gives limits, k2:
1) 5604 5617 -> 1.95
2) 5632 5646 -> 1.96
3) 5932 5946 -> 1.98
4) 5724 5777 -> 2.58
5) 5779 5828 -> 2.53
